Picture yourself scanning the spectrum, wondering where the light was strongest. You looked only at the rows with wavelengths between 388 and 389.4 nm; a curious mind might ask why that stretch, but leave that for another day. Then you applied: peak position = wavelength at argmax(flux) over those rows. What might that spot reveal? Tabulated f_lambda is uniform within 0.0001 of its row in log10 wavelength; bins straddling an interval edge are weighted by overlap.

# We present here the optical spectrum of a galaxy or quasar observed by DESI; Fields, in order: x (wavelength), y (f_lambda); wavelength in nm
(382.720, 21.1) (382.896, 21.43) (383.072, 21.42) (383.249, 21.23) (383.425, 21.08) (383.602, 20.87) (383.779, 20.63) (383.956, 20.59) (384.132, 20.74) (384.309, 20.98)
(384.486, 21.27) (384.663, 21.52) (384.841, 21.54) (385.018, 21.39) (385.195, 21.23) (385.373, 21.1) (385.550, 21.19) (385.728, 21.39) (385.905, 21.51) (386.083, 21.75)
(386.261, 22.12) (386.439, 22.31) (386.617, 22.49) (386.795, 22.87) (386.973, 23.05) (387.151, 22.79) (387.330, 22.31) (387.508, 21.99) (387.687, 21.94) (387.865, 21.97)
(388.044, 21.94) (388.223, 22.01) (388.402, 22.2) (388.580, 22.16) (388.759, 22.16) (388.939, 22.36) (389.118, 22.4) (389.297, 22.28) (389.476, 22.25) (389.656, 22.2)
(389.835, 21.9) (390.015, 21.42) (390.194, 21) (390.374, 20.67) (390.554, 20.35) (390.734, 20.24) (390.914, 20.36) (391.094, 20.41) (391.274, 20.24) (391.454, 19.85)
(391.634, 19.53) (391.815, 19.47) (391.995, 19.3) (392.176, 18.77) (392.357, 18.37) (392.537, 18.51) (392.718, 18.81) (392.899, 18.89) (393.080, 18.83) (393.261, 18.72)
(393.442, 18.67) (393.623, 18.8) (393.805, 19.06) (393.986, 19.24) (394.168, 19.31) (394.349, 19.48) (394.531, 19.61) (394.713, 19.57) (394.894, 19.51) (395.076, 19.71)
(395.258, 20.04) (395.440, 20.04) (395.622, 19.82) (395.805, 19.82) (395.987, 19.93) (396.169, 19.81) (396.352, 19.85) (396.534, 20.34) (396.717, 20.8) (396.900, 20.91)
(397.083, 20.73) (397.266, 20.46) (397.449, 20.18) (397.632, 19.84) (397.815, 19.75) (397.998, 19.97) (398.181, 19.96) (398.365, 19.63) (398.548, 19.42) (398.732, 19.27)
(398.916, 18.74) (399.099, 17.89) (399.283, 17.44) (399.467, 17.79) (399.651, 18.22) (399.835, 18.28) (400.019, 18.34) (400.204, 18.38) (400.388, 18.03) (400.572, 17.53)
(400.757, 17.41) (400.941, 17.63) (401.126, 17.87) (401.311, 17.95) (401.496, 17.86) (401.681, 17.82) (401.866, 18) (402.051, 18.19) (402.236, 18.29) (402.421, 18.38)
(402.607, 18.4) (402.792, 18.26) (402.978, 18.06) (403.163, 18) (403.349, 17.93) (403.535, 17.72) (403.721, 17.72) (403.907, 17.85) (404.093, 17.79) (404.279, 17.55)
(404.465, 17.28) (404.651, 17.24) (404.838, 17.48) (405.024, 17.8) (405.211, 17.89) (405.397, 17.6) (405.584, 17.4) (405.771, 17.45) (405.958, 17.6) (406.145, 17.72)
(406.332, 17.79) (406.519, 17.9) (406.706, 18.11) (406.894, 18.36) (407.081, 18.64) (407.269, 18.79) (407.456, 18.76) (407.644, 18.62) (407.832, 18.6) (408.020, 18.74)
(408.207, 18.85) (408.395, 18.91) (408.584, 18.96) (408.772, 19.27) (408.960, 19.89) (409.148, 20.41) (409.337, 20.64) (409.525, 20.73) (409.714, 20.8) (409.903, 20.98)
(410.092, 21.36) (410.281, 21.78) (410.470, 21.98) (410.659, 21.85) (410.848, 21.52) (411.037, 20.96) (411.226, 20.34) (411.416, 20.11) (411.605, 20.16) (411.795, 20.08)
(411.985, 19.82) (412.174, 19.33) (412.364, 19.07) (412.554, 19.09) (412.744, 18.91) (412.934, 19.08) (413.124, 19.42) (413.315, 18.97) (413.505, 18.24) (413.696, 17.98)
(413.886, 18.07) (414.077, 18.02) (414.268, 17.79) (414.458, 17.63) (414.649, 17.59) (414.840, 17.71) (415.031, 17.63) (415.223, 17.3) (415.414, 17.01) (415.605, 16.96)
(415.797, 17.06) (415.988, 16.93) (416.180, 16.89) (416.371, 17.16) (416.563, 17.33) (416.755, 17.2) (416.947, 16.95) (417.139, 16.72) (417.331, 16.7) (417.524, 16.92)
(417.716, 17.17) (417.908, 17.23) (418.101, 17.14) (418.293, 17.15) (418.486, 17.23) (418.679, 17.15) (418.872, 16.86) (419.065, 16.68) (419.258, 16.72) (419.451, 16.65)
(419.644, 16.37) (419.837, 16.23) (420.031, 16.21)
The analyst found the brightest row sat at 389.118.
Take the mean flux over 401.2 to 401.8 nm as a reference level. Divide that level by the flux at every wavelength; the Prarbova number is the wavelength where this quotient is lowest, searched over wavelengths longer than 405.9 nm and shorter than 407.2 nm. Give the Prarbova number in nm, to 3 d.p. 407.081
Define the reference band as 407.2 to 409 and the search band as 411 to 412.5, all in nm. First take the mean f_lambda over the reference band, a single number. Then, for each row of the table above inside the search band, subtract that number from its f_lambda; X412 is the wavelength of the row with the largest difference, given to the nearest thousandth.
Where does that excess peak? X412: 411.037 nm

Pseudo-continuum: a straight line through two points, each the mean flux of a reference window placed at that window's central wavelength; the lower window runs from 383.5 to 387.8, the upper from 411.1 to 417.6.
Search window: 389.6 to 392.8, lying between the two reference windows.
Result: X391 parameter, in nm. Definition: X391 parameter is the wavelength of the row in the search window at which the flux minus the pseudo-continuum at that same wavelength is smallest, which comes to 392.357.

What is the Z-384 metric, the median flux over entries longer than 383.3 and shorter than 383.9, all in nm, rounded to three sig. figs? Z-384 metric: 20.9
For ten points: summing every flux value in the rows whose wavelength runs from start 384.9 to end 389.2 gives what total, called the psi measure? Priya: 529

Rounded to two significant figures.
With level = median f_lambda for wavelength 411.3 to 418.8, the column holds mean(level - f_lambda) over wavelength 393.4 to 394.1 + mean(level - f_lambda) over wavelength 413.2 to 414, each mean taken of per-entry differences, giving -2.1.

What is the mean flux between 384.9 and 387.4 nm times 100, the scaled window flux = 2196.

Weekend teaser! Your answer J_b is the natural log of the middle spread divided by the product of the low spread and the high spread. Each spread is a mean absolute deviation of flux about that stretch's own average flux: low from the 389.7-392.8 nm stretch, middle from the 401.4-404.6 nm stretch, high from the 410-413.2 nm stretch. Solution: -1.2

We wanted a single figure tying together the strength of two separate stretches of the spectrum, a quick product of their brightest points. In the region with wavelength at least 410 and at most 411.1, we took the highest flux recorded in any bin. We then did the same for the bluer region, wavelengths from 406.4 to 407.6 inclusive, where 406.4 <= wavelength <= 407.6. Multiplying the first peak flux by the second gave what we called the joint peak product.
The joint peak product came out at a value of 413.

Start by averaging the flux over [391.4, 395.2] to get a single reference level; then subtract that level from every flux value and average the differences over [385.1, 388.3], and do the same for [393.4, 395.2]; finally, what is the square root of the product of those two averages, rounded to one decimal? 0.7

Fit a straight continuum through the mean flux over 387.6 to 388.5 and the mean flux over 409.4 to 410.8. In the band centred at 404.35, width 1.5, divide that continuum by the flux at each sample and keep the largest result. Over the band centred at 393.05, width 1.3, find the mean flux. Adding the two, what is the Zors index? 20.0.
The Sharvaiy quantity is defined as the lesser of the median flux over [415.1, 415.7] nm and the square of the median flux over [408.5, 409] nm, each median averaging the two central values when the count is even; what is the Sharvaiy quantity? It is 17.0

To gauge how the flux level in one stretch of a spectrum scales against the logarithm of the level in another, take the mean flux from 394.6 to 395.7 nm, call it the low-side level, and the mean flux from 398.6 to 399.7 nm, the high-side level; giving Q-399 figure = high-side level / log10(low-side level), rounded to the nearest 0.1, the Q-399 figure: 14.1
